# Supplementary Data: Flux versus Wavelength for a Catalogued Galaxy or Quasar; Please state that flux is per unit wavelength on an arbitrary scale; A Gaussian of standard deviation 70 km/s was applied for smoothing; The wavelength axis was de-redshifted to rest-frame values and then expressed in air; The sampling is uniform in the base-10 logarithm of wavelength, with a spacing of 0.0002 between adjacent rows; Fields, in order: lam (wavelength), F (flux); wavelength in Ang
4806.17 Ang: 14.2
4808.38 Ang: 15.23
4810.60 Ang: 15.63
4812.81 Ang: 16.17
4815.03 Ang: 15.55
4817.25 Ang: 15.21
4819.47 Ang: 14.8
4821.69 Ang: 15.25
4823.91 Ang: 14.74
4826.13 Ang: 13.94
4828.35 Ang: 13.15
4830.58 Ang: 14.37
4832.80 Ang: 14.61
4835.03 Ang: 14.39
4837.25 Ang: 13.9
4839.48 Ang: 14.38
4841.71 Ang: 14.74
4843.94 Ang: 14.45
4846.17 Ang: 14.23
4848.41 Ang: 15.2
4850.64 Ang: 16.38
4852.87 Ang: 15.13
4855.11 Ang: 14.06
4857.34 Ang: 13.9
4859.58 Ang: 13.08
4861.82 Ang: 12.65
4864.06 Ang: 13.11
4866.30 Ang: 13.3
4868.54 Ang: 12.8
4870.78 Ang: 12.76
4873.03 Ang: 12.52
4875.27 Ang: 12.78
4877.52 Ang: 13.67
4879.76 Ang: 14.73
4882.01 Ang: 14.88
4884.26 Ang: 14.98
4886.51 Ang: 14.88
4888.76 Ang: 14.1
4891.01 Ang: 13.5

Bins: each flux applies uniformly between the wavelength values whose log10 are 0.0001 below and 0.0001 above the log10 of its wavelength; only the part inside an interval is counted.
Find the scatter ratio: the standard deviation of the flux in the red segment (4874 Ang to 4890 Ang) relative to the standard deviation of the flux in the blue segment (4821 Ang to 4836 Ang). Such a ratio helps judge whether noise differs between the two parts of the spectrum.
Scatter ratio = 1.2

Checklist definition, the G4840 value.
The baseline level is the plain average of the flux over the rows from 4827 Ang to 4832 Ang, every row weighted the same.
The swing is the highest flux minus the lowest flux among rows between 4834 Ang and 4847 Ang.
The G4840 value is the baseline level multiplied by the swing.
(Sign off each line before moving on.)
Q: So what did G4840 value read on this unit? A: 12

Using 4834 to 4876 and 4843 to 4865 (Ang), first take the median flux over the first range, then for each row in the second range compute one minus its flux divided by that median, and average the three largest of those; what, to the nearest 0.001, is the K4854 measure 0.069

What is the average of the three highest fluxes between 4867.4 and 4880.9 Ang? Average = 13.7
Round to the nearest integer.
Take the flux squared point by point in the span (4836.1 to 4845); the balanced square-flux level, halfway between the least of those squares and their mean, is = 200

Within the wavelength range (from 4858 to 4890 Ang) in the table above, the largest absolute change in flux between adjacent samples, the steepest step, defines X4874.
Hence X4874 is 1.06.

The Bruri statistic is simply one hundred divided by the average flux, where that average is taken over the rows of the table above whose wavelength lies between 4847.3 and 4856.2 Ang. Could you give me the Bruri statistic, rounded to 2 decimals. 6.58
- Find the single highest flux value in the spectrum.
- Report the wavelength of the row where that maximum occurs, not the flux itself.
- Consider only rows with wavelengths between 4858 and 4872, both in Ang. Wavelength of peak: 4866.30 Ang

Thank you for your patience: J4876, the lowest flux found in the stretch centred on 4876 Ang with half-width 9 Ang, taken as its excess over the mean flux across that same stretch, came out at -1.1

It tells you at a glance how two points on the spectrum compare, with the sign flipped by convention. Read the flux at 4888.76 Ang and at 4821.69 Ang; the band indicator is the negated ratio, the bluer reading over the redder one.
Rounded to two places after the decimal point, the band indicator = -1.08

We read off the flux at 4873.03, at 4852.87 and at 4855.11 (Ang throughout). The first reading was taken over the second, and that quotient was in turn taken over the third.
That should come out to 0.059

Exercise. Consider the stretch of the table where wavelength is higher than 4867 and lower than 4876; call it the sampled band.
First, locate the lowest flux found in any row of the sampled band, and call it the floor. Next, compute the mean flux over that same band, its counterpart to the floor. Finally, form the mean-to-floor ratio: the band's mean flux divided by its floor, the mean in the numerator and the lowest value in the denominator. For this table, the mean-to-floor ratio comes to 1.02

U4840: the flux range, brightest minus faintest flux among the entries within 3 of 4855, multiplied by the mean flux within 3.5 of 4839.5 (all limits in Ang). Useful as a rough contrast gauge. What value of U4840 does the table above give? 18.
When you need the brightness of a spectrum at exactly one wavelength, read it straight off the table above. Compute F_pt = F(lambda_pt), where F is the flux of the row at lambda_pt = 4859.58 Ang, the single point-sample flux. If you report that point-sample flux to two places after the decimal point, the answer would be 13.08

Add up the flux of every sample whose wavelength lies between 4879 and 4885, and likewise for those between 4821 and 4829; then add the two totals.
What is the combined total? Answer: 102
